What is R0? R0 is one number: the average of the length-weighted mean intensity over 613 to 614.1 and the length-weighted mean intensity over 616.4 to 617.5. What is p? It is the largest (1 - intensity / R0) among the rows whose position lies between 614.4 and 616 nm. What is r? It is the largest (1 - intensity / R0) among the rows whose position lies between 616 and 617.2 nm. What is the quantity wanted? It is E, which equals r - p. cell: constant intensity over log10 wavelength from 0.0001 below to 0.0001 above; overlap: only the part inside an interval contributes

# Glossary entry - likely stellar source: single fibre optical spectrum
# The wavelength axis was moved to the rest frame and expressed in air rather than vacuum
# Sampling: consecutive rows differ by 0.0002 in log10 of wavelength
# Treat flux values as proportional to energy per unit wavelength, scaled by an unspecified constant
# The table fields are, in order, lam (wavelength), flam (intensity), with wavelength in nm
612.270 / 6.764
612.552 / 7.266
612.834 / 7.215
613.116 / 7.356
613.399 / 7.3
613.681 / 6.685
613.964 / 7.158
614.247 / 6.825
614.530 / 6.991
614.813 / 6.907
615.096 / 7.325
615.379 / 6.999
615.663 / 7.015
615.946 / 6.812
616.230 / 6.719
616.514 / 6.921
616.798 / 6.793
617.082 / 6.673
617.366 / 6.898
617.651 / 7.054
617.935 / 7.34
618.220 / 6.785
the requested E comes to 0.020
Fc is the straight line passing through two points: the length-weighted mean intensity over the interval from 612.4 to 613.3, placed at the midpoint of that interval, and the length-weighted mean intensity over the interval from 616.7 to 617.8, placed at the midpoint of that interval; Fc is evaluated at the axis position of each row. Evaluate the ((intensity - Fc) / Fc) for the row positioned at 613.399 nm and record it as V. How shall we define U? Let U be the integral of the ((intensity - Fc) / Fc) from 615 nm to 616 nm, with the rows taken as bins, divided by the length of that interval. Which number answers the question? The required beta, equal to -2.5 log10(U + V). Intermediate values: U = 0.003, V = 0.01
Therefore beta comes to 4.7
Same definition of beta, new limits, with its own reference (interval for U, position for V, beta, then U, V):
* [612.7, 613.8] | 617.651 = 4.2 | -0.012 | 0.03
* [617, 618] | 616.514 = 4.2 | 0.021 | 0.00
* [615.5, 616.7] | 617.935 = 3.0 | -0.015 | 0.08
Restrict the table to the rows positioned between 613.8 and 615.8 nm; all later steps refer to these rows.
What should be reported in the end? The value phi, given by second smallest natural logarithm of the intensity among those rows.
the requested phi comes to 1.933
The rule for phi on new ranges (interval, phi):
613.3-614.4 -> 1.921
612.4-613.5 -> 1.983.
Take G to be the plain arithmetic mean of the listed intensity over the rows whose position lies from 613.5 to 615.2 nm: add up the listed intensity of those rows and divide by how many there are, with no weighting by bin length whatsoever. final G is 6.98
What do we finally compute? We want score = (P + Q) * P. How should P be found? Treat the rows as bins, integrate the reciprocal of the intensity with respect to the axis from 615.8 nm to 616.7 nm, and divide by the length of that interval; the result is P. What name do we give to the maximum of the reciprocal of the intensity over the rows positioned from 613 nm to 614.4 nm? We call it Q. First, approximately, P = 0.147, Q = 0.150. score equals 0.0435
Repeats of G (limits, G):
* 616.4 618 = 6.95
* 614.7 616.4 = 6.96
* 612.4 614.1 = 7.16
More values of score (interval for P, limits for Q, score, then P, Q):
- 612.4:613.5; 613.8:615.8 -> 0.0390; 0.137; 0.147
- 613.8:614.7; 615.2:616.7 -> 0.0418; 0.143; 0.149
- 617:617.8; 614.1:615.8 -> 0.0423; 0.145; 0.147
